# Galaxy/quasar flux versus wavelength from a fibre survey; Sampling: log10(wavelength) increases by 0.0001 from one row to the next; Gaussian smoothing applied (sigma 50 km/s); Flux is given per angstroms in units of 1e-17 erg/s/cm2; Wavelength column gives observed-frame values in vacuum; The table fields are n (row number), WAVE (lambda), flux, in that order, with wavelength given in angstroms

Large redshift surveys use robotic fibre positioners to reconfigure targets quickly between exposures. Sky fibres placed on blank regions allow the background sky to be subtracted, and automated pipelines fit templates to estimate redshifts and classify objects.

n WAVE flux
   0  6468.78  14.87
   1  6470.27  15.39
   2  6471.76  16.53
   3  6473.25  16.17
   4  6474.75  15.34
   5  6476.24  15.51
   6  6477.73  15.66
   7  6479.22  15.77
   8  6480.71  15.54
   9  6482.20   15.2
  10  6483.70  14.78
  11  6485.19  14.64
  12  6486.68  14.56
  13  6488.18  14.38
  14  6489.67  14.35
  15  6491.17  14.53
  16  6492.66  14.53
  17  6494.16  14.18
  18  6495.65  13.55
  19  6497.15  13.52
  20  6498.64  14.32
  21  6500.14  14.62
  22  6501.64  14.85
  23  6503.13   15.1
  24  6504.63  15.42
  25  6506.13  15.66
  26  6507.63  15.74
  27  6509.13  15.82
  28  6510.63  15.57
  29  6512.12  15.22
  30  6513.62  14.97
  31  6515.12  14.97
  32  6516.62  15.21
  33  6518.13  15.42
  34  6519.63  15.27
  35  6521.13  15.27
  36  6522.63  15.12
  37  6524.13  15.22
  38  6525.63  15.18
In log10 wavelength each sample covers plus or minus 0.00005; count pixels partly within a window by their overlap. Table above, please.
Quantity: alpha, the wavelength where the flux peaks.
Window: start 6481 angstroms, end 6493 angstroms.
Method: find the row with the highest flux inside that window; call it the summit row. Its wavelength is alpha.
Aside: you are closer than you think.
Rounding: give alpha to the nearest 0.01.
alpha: 6482.20 angstroms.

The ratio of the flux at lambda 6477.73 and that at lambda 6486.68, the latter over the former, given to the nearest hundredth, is 0.93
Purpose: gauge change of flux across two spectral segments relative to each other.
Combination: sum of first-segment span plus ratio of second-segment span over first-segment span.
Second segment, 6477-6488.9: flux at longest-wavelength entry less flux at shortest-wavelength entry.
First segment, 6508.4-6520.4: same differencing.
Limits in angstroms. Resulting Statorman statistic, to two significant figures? 1.8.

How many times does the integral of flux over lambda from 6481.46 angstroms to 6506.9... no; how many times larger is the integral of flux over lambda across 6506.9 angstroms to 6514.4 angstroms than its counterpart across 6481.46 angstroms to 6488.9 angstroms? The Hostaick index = 1.06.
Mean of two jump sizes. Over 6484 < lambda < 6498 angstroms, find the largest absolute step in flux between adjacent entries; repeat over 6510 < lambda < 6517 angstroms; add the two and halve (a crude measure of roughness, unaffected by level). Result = 0.49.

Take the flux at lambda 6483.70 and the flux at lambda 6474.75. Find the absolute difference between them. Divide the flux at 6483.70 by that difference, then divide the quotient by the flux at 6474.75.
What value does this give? 1.7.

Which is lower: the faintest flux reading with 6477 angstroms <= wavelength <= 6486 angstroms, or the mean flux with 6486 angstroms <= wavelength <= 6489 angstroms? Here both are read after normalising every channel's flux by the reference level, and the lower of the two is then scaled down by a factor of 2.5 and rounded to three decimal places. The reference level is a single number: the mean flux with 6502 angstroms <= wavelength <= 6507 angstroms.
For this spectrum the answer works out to 0.376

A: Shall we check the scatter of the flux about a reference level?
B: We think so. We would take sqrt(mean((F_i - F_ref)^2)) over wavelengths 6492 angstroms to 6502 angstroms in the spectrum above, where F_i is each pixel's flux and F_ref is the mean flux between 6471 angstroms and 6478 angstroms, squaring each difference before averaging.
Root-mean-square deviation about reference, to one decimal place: 1.7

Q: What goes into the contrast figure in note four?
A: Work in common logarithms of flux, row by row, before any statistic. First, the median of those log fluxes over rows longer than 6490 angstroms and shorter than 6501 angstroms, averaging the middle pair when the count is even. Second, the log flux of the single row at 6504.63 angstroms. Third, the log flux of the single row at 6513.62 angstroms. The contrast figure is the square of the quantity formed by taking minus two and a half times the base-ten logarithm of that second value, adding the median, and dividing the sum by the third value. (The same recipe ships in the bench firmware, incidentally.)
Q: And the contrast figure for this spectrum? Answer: 0.68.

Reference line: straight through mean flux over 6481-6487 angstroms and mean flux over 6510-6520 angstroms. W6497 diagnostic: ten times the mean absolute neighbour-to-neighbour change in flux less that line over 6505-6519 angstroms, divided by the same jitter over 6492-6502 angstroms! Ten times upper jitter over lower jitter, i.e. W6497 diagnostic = 4.7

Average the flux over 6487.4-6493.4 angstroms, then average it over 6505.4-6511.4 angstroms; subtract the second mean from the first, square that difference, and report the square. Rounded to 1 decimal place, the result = 1.6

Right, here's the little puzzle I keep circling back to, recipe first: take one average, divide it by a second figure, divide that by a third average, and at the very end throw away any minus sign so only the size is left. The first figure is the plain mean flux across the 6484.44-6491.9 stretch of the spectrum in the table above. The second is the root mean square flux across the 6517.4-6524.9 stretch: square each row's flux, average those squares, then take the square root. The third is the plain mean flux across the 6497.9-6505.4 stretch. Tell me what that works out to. 0.064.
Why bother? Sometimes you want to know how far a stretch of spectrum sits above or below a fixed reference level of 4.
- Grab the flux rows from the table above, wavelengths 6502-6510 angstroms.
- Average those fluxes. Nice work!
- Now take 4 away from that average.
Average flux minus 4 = 11.5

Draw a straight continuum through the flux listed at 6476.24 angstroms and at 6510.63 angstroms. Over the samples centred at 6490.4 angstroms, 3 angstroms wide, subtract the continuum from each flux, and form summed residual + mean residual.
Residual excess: -3.3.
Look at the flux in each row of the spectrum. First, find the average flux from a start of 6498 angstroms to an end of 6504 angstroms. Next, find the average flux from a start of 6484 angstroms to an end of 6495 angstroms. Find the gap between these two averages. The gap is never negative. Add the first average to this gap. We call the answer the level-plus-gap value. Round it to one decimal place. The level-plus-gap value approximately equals 15.0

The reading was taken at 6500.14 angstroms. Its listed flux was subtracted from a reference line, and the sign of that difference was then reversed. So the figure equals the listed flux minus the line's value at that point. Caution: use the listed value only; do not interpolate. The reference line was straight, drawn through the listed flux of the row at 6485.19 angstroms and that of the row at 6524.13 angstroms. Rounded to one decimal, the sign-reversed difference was -0.2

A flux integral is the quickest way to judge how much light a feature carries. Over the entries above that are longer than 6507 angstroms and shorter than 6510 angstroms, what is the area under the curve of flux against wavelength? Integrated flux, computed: 47.3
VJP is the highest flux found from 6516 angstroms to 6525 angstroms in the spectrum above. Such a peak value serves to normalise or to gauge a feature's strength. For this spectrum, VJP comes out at 15.42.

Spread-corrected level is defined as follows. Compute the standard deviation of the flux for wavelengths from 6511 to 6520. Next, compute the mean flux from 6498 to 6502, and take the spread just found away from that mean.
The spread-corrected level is 14.4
